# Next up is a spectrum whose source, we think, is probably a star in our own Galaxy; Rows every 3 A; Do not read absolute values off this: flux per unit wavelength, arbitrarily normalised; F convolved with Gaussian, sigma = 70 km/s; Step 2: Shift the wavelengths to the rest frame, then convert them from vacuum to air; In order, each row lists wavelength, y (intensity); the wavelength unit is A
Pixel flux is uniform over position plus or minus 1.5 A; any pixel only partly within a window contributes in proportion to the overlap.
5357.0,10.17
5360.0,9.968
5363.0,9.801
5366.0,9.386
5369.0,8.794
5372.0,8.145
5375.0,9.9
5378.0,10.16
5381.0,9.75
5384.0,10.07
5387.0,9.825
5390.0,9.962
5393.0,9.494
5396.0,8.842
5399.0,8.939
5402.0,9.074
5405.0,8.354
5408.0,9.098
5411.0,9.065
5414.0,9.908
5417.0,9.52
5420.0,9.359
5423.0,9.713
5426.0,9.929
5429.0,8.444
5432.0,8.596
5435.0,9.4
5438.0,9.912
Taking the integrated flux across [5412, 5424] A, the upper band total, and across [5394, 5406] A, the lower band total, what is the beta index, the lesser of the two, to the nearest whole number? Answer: 106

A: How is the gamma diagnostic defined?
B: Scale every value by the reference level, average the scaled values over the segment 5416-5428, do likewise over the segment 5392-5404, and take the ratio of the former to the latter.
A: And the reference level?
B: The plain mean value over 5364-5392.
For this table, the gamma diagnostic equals 1.06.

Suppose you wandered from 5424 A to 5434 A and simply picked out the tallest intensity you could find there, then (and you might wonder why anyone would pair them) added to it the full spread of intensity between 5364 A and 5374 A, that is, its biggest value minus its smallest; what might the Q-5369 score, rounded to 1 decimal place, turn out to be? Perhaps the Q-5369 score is 11.2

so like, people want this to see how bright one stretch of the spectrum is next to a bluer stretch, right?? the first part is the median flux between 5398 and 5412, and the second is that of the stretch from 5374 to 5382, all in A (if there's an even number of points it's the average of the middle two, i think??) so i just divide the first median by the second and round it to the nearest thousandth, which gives 0.916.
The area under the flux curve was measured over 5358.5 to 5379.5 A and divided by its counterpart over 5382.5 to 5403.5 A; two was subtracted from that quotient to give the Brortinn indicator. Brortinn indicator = -1.0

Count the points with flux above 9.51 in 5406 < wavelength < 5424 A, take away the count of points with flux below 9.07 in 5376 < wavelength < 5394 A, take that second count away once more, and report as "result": 3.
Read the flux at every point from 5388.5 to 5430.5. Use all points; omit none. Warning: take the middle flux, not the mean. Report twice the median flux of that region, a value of 18.5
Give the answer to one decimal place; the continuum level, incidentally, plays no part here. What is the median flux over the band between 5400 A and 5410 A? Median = 9.1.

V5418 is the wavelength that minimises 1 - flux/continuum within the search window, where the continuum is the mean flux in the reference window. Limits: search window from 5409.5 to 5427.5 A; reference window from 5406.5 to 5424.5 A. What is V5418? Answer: 5426.0 A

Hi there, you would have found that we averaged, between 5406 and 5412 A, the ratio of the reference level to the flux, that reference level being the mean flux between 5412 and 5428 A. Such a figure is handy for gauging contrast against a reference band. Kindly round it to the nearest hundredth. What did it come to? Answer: 1.07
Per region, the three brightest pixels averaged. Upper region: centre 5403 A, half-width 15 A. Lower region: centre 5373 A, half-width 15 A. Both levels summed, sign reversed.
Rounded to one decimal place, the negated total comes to -19.9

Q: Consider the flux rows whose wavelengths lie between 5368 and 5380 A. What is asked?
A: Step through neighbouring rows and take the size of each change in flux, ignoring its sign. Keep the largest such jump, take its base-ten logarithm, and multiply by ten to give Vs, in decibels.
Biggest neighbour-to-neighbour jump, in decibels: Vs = 2.4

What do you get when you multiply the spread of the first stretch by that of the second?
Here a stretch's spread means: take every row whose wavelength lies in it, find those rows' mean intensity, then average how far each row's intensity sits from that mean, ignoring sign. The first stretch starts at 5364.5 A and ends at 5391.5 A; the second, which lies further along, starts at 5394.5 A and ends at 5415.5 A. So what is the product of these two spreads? 0.15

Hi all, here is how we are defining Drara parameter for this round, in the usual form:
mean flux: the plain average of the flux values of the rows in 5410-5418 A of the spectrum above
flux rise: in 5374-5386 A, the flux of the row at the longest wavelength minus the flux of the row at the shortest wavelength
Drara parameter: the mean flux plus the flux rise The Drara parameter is 9.7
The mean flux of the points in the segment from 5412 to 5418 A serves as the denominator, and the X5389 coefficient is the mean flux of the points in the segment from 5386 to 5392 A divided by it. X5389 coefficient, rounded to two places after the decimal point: 1.02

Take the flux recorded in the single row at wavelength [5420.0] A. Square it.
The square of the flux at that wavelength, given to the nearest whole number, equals 88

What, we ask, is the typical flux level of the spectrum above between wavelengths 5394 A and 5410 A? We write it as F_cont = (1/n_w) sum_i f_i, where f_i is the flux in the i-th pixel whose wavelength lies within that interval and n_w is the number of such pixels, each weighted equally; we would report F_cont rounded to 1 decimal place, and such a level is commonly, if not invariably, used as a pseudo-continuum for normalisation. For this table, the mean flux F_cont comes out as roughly 8.9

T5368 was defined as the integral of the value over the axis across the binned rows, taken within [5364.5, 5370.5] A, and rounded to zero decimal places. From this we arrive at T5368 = 55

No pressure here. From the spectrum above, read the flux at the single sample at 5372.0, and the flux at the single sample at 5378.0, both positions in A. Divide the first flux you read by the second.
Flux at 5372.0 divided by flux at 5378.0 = 0.80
